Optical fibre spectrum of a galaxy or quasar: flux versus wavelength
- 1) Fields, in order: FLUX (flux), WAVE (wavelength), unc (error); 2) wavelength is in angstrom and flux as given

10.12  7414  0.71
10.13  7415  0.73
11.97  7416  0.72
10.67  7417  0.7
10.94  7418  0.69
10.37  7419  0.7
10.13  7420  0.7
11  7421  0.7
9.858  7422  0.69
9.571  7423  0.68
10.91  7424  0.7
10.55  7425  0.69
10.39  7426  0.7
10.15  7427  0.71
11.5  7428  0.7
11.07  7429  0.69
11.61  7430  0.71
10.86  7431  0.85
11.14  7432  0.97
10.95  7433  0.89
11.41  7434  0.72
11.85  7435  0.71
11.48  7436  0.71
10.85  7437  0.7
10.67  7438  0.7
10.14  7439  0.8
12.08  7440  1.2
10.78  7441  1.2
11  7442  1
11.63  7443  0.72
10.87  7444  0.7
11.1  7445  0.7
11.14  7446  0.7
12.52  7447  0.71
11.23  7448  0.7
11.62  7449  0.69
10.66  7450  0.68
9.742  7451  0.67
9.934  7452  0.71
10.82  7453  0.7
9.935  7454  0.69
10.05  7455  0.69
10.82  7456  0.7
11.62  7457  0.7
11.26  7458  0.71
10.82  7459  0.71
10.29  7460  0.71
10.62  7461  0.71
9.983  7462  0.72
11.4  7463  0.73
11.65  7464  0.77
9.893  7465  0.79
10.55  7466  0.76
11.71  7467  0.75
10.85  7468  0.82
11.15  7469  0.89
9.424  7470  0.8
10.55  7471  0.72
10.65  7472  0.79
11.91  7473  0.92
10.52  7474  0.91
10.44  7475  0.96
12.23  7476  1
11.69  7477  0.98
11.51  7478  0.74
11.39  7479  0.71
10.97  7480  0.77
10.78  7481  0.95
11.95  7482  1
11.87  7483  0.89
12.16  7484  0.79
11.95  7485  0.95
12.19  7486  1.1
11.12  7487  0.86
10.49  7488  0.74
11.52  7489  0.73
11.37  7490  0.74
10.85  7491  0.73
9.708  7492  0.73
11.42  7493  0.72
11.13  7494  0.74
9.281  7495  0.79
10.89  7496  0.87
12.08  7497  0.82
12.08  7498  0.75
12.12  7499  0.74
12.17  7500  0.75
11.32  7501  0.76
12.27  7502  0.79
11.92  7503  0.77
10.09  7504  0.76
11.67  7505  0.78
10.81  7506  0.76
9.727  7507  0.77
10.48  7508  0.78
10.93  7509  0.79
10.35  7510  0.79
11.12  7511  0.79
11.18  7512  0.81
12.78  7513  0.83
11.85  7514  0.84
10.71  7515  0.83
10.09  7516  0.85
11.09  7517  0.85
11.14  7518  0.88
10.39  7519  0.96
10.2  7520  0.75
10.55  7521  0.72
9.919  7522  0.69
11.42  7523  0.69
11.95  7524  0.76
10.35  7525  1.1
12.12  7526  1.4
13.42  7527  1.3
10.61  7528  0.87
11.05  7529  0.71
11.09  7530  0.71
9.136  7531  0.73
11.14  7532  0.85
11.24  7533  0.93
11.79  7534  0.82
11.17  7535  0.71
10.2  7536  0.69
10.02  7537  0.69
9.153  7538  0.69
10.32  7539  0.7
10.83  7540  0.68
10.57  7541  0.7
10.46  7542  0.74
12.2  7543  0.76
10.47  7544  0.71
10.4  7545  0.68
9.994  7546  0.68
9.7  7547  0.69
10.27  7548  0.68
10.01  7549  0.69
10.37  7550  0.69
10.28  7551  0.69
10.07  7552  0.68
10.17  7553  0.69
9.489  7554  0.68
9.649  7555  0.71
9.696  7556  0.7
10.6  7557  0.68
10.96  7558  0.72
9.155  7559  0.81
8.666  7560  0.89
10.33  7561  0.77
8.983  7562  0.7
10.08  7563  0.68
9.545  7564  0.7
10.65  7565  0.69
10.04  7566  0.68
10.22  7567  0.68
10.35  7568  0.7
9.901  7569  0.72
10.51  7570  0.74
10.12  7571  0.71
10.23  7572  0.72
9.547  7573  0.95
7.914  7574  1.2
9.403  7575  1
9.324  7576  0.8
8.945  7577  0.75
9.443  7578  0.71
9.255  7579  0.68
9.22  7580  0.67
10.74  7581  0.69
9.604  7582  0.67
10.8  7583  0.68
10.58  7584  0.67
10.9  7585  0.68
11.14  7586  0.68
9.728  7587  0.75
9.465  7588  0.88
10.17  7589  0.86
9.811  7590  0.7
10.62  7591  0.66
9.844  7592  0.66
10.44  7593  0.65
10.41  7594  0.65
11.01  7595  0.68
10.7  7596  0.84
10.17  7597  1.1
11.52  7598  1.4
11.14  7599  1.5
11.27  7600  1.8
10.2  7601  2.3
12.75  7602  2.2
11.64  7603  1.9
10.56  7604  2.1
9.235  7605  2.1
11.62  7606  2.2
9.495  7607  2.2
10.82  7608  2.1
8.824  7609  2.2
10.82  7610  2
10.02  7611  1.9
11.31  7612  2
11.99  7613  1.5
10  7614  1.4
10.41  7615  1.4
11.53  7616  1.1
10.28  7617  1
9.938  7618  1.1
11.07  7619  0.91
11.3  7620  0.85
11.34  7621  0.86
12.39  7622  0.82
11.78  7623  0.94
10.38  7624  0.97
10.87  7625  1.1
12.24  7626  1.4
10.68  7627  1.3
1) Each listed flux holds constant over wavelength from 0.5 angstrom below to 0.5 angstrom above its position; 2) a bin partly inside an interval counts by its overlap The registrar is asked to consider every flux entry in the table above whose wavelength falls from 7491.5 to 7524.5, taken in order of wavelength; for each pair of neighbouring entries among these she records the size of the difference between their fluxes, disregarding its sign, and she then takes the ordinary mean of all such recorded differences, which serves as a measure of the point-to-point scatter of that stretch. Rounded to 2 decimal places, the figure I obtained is 0.82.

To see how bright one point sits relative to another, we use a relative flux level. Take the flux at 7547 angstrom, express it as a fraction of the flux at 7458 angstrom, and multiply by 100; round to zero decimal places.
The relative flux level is 86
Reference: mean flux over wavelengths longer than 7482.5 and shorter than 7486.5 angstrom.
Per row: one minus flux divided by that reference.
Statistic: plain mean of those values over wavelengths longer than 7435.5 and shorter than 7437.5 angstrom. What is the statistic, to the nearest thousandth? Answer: 0.073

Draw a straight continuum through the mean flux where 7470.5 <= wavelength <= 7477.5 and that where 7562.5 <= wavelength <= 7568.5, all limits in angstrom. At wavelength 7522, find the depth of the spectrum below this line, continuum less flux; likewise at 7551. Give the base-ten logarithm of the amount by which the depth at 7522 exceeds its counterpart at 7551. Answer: -0.2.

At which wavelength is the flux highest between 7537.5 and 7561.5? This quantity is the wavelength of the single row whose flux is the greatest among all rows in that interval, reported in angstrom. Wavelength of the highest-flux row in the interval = 7543 angstrom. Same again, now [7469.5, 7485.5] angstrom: 7476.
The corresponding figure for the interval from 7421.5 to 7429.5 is 7428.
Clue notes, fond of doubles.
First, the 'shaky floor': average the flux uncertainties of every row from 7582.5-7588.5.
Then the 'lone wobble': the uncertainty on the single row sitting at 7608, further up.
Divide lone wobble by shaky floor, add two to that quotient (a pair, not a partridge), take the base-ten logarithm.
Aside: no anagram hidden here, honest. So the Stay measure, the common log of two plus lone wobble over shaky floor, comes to 0.69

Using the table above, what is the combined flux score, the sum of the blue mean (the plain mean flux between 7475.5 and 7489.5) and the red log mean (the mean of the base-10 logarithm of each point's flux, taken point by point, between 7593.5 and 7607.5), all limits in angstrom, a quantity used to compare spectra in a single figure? 12.6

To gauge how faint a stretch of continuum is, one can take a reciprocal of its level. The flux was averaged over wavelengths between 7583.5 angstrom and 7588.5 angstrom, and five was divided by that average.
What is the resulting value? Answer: 0.483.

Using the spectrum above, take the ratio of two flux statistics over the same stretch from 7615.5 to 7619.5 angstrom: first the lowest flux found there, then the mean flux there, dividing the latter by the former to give 1.08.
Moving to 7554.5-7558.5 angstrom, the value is 1.06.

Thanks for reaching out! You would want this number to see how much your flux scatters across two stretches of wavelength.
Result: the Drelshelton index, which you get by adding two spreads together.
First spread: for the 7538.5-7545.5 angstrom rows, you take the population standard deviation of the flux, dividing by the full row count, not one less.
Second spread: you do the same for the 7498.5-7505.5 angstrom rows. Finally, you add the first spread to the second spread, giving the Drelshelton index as 1.32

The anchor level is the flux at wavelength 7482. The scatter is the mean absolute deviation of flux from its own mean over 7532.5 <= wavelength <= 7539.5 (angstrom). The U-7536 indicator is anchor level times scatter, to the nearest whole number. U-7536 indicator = 9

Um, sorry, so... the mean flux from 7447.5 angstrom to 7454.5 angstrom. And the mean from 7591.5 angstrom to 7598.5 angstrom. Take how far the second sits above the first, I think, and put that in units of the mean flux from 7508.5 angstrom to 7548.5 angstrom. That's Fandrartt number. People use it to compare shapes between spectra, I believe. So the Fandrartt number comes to 0.00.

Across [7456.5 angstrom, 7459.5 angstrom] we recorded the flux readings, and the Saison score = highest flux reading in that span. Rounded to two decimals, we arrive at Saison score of 11.62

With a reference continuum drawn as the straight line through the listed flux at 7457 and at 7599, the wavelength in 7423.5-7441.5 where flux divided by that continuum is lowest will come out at 7427 angstrom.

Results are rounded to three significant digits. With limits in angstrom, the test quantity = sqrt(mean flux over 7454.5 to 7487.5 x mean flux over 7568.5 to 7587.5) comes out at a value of 10.5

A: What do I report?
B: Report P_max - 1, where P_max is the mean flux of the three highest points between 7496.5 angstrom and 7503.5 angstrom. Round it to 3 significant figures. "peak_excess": 11.2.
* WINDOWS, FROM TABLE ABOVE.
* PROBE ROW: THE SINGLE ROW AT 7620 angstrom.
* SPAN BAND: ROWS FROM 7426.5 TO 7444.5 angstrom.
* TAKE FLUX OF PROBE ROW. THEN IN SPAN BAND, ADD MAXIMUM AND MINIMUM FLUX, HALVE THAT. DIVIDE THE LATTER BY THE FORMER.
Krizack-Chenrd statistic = 0.98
